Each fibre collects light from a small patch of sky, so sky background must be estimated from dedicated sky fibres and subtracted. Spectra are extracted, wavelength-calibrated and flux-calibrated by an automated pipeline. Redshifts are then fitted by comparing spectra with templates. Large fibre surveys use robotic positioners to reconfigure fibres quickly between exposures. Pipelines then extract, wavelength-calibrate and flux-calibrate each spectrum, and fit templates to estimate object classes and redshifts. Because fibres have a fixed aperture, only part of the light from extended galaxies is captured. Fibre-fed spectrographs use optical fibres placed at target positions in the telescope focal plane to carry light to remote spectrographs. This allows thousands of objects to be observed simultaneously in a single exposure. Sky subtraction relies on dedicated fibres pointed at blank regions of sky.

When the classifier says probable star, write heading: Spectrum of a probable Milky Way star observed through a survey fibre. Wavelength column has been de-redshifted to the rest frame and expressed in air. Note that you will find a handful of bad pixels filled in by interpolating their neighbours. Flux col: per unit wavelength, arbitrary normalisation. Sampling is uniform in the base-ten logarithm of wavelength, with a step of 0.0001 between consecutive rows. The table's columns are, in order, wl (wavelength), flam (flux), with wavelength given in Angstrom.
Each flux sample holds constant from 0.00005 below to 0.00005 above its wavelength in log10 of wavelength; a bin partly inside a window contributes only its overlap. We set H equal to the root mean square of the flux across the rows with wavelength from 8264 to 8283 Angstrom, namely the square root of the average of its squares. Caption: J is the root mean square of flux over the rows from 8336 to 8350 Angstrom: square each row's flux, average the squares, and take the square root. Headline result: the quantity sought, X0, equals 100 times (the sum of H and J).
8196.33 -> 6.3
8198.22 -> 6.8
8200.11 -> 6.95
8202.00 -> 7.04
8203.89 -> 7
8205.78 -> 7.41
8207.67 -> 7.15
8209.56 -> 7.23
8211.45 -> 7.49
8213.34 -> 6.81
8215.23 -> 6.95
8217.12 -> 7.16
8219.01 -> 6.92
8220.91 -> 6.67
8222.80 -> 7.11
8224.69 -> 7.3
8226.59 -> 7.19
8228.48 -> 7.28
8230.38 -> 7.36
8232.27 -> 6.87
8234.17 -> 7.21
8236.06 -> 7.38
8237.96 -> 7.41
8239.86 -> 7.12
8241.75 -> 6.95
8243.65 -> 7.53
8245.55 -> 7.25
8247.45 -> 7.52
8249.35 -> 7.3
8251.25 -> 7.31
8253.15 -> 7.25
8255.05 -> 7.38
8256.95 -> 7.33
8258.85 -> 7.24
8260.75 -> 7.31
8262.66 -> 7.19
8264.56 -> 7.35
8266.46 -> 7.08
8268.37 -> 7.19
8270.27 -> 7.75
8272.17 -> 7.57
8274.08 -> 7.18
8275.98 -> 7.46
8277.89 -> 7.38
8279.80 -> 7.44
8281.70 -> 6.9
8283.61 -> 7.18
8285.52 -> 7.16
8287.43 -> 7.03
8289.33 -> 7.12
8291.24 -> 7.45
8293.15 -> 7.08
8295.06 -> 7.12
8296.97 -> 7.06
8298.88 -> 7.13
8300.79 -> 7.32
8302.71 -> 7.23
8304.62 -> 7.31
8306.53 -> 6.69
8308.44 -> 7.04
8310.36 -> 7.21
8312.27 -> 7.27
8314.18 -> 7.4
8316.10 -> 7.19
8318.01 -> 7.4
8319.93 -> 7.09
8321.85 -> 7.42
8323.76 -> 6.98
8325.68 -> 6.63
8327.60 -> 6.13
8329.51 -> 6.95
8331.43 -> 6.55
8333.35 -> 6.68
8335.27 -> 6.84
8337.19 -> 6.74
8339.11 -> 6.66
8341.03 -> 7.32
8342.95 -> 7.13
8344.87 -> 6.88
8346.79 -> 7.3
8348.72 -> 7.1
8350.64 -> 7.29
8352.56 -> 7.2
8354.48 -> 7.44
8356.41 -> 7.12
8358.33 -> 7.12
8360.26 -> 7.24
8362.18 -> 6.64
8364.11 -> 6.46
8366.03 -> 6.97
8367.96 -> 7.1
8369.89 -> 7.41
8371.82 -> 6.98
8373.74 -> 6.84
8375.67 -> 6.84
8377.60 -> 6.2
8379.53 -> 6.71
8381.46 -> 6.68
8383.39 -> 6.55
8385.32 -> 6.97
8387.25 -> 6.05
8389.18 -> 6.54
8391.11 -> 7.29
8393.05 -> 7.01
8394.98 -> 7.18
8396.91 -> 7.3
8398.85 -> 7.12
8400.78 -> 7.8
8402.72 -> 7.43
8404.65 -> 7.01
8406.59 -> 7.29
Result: 1436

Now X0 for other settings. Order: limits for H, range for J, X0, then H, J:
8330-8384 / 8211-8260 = 1414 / 6.94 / 7.21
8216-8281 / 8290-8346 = 1430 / 7.27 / 7.04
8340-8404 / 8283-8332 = 1410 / 7.02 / 7.09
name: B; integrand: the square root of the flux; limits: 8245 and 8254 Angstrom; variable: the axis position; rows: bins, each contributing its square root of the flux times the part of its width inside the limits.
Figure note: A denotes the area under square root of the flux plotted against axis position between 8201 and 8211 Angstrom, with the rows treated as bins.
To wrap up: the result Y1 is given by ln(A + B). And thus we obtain 3.93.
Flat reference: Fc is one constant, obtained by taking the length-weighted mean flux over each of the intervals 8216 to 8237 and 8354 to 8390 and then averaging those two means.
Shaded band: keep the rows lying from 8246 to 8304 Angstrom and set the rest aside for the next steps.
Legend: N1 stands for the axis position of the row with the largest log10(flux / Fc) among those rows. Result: 8270.27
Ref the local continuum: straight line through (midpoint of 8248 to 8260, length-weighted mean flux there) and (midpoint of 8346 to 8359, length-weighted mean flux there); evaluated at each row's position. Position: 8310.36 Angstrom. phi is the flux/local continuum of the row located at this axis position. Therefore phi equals 0.99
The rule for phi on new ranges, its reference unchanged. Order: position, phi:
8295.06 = 0.98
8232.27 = 0.94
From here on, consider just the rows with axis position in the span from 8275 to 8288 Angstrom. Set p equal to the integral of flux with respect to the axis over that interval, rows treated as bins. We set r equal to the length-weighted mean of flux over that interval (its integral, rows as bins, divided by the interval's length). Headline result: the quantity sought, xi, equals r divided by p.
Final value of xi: 0.077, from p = 94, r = 7.23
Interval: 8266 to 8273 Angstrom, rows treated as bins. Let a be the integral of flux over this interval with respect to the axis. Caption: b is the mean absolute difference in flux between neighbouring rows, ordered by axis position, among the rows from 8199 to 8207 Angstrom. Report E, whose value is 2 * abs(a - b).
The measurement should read 104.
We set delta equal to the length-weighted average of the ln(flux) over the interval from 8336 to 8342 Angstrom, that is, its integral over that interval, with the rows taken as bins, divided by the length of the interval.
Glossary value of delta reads 1.93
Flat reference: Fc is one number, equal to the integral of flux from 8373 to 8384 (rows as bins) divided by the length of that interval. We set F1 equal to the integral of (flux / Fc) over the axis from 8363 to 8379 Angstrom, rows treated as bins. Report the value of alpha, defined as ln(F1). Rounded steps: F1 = 16.5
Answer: 2.80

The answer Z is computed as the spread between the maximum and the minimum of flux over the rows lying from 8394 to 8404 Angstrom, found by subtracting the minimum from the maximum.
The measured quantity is 0.68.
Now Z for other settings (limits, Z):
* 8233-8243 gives 0.46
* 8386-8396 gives 1.24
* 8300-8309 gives 0.63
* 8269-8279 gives 0.57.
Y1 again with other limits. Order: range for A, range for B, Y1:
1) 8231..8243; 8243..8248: 3.82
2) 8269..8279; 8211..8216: 3.70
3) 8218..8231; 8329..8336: 3.97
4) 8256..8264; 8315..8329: 4.07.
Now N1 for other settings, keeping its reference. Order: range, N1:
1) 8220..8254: 8243.65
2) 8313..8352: 8321.85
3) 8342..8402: 8400.78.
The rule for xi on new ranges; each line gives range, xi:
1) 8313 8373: 0.017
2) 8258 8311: 0.019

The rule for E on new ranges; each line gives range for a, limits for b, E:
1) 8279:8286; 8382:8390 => 99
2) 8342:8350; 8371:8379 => 113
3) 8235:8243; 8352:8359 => 115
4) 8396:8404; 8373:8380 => 118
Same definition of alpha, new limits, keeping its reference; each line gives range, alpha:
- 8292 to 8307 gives 2.78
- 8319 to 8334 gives 2.73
